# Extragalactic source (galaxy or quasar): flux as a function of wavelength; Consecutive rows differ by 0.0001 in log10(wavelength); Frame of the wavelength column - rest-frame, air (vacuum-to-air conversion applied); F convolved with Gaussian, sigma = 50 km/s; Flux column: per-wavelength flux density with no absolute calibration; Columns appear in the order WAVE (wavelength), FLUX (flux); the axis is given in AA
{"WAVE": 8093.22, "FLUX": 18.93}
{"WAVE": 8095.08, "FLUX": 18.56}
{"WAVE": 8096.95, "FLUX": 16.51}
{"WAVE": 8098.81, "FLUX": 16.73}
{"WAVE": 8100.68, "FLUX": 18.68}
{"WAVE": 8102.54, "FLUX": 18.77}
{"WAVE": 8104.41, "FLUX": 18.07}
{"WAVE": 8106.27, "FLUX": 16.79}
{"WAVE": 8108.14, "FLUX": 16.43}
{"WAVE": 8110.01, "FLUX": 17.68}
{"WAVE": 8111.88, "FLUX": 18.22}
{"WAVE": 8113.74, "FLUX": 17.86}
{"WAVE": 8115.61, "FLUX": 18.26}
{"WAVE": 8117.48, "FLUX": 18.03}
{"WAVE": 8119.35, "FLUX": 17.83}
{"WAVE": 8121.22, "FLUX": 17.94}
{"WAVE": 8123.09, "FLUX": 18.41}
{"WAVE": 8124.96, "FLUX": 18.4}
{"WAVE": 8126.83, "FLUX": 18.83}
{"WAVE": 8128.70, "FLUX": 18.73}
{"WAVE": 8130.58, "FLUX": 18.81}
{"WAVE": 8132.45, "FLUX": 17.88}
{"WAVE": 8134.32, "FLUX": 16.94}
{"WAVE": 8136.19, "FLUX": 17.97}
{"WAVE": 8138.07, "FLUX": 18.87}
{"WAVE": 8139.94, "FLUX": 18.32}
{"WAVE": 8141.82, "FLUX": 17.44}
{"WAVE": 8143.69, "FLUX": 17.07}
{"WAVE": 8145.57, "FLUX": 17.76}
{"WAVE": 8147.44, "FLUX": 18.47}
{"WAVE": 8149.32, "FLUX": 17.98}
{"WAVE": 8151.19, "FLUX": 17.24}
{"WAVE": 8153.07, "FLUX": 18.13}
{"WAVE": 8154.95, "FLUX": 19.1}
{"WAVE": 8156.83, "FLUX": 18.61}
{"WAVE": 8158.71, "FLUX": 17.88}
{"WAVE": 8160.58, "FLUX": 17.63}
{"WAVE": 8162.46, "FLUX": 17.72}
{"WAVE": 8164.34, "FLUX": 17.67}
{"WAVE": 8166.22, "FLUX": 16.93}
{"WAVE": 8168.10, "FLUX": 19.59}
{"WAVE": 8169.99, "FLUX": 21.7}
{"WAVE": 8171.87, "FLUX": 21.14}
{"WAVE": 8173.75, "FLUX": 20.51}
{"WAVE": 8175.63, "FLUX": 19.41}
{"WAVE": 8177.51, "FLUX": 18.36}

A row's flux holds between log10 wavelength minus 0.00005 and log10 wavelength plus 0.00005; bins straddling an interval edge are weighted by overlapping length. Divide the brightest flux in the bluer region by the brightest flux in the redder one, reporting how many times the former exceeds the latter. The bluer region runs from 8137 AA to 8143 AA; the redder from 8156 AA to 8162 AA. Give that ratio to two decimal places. 1.01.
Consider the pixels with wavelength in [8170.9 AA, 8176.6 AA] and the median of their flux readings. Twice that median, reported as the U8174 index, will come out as 41.0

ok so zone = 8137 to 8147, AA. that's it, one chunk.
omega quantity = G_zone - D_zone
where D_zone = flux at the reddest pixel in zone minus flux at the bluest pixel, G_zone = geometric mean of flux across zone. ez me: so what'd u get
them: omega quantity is 19.0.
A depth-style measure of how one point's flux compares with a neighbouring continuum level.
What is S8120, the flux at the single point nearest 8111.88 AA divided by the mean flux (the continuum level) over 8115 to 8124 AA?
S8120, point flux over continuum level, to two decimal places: 1.01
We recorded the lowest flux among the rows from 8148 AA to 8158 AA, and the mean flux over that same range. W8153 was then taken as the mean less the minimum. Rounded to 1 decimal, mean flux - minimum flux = 1.0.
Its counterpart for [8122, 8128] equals 0.1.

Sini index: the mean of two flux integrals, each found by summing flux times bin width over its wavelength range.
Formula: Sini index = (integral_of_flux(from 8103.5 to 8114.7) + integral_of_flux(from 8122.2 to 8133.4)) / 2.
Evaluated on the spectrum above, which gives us 202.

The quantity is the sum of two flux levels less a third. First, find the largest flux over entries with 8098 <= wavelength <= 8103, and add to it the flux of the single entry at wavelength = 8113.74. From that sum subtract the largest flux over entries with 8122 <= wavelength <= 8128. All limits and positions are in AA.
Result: 17.8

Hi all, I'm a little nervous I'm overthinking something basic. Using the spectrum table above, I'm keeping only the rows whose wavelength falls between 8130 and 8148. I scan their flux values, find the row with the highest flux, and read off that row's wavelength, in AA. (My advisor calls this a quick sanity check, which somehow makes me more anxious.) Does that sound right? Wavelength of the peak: 8138.07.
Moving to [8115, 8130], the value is 8126.83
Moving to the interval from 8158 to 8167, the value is 8158.71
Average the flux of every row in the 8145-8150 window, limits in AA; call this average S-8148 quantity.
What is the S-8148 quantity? 18.1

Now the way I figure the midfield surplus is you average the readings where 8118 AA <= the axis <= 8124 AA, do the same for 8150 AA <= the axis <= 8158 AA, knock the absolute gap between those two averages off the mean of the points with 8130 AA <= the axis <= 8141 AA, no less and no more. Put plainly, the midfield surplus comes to 17.9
